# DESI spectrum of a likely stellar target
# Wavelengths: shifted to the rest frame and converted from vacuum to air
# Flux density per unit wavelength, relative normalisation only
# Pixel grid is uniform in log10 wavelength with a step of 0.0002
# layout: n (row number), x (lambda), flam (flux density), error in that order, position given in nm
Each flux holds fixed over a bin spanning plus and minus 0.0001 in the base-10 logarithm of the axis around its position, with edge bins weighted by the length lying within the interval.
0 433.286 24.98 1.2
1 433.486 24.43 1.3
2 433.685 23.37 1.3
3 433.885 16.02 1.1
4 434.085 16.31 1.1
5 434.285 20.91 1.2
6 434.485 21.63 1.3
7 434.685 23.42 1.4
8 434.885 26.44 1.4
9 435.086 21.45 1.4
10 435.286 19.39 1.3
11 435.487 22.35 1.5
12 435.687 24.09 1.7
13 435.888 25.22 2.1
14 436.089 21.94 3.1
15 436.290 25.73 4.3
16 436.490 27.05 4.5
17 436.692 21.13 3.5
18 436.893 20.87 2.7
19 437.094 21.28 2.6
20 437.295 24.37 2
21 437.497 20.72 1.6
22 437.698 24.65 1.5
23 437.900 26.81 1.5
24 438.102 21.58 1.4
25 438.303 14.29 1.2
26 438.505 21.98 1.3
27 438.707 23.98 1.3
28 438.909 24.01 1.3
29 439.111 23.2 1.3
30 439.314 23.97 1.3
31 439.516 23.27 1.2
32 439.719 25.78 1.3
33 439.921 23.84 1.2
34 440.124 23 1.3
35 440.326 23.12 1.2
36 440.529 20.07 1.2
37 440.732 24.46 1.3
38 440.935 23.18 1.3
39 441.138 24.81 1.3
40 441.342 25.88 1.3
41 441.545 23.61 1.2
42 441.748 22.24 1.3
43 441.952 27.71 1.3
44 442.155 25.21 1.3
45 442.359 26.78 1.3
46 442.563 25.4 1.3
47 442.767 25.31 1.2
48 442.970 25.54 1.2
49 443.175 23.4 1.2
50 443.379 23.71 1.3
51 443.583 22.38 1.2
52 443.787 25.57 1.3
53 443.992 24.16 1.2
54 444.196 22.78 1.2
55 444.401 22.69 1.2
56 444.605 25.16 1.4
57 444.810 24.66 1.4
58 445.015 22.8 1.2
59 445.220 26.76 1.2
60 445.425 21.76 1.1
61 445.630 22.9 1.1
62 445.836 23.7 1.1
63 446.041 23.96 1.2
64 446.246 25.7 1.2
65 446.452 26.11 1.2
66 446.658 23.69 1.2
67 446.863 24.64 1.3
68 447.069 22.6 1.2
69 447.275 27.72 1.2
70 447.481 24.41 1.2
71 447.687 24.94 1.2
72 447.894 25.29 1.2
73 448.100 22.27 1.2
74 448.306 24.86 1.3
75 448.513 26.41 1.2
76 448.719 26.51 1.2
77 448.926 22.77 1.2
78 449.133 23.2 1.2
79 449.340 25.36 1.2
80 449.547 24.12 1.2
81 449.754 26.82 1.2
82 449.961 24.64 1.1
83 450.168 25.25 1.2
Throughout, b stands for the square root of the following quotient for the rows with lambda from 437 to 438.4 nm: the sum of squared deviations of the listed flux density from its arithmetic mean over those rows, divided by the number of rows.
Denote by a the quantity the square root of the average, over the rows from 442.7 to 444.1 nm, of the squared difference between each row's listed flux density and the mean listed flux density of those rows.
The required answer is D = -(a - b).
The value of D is 2.6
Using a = 1.1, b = 3.73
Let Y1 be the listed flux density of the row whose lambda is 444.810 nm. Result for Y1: 24.66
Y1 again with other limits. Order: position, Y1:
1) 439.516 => 23.27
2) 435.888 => 25.22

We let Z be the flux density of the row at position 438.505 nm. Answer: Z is 21.98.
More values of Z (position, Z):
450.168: 25.25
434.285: 20.91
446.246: 25.7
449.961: 24.64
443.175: 23.4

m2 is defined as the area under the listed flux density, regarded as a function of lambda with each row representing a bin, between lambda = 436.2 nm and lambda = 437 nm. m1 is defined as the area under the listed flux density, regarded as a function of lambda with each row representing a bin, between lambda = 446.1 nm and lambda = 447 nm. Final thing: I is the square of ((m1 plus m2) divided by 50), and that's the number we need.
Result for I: 0.68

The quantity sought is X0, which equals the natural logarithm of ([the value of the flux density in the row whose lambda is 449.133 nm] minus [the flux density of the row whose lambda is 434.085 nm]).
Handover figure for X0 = 1.9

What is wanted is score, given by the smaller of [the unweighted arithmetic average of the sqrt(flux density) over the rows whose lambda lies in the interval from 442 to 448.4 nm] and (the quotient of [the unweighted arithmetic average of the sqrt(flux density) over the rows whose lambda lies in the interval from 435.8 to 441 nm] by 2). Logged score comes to 2.40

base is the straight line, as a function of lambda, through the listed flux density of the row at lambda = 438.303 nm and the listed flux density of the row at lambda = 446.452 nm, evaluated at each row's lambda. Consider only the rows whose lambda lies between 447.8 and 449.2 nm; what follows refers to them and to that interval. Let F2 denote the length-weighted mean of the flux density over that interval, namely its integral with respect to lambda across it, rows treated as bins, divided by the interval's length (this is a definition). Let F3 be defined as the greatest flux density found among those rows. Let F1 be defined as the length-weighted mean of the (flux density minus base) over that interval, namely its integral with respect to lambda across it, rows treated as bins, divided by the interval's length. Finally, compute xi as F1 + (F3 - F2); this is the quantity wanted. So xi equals -3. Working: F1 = -4.6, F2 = 24.5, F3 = 26.51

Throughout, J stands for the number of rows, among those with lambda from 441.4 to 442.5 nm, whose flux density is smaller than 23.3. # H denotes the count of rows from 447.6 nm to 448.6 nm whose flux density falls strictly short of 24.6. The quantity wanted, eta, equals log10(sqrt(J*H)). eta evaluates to 0.00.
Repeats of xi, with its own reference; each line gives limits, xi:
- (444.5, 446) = 2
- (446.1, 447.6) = 1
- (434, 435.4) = 17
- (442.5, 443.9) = 4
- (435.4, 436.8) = 16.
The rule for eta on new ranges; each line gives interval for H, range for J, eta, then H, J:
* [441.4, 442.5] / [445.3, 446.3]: 0.30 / 2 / 2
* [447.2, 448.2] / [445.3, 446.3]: 0.30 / 2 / 2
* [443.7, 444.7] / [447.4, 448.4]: 0.24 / 3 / 1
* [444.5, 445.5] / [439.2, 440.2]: 0.30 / 2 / 2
